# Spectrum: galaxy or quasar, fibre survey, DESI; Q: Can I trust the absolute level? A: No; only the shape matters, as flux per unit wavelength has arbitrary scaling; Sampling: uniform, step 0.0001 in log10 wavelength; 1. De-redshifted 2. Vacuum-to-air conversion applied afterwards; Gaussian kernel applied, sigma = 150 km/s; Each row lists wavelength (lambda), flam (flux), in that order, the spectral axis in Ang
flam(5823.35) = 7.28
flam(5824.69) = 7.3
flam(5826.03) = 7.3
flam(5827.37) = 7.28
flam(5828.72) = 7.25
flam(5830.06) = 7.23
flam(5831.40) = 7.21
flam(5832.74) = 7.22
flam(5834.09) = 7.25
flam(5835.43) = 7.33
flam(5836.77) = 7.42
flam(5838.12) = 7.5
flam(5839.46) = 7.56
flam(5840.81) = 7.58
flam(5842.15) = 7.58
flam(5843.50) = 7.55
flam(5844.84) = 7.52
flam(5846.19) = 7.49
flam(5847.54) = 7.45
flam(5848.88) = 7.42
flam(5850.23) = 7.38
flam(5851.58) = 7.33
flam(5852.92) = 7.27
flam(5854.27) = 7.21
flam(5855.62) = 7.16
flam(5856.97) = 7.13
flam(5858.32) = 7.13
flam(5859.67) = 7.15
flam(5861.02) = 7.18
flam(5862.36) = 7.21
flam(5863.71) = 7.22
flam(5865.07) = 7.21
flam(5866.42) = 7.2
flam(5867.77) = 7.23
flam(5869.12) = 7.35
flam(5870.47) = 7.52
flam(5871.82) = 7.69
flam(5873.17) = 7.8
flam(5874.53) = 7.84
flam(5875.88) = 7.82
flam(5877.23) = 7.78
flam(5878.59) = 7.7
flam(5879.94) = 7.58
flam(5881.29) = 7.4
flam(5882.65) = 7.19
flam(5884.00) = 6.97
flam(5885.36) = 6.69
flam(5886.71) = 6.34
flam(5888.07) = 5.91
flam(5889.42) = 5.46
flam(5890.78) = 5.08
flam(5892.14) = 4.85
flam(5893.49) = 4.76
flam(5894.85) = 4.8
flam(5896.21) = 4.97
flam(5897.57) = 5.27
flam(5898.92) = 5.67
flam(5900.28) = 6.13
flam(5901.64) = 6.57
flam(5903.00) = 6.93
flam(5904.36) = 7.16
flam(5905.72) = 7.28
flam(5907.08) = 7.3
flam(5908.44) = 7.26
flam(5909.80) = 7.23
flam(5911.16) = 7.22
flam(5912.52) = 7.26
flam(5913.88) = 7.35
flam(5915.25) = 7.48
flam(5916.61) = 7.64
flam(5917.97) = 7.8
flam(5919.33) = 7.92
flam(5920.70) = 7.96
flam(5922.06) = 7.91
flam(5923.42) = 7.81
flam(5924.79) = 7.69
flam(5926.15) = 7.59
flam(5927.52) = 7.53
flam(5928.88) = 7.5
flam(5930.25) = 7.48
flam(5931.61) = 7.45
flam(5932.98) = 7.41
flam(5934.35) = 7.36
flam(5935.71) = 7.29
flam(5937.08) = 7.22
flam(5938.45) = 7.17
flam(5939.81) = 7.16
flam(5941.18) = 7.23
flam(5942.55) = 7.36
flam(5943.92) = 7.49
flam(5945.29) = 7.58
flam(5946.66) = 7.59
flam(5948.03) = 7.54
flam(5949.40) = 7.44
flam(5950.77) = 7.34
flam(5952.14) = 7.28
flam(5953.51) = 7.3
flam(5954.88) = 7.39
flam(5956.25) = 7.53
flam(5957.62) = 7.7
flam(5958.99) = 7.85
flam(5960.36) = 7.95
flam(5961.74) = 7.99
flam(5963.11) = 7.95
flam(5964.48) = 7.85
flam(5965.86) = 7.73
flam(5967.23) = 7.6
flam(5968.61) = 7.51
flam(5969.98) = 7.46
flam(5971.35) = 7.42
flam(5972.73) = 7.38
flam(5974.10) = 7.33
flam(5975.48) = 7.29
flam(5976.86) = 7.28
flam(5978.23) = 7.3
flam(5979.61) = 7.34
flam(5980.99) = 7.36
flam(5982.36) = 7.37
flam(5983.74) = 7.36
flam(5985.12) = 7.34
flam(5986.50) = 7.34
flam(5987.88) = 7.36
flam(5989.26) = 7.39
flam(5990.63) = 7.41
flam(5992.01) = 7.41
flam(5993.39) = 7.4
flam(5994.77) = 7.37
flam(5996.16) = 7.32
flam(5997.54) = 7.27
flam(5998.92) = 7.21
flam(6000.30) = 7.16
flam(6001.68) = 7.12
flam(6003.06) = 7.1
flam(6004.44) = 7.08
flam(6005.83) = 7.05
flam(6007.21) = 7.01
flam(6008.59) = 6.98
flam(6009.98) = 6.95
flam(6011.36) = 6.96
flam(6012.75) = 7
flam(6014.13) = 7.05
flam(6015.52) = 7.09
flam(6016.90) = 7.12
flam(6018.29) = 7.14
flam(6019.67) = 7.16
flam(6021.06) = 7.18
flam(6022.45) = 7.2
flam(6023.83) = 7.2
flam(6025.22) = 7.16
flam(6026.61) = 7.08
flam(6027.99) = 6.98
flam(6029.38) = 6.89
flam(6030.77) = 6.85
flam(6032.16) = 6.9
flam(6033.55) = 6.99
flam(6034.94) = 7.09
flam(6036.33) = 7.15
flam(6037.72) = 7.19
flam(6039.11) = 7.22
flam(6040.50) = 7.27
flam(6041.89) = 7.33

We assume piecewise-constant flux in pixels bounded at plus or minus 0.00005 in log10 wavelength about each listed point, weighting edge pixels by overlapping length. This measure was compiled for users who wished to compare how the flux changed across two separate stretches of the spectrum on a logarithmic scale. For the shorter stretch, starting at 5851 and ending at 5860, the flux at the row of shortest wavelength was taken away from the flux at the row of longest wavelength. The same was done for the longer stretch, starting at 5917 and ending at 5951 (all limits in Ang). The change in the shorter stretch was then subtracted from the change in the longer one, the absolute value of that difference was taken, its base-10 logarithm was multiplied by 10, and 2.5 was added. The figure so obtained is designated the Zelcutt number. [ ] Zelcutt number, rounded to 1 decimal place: -3.0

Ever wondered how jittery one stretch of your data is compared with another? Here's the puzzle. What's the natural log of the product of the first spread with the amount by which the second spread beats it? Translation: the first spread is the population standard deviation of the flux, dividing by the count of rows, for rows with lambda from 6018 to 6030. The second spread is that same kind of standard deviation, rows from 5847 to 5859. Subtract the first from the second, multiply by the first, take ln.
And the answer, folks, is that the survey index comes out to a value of -6.4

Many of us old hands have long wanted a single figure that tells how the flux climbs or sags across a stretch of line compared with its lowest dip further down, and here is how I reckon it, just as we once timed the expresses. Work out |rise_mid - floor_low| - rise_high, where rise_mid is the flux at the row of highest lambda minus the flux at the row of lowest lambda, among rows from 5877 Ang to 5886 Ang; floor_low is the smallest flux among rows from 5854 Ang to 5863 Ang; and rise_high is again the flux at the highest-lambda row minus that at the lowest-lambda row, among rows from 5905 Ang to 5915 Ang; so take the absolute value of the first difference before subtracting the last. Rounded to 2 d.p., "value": 8.15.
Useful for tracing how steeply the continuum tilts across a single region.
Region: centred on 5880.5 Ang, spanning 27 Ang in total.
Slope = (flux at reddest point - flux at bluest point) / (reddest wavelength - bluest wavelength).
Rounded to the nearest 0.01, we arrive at -0.10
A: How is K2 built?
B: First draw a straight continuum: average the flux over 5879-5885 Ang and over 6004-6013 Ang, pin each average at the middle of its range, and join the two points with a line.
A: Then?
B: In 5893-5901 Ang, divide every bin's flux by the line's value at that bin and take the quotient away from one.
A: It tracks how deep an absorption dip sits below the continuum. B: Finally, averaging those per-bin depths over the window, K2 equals 0.27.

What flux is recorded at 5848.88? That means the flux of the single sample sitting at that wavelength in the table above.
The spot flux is 7.42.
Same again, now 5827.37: 7.28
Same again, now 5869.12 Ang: 7.35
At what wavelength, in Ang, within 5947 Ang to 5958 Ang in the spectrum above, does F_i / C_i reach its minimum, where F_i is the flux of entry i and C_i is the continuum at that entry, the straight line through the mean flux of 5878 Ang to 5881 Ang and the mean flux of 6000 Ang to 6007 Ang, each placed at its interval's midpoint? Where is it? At 5952.14 Ang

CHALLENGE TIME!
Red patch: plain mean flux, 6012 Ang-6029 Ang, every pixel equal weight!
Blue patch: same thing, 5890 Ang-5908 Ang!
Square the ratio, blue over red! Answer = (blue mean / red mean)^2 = 0.69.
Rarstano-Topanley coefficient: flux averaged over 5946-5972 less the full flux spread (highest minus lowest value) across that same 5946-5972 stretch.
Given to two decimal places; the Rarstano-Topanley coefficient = 6.89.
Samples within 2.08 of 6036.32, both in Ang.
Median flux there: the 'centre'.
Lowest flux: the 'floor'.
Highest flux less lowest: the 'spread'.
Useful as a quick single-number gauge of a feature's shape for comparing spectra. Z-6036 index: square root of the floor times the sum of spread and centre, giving 7.17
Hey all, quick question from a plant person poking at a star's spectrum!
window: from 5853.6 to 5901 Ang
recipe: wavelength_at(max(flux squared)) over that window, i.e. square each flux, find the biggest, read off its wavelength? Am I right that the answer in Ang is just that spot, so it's 5874.53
